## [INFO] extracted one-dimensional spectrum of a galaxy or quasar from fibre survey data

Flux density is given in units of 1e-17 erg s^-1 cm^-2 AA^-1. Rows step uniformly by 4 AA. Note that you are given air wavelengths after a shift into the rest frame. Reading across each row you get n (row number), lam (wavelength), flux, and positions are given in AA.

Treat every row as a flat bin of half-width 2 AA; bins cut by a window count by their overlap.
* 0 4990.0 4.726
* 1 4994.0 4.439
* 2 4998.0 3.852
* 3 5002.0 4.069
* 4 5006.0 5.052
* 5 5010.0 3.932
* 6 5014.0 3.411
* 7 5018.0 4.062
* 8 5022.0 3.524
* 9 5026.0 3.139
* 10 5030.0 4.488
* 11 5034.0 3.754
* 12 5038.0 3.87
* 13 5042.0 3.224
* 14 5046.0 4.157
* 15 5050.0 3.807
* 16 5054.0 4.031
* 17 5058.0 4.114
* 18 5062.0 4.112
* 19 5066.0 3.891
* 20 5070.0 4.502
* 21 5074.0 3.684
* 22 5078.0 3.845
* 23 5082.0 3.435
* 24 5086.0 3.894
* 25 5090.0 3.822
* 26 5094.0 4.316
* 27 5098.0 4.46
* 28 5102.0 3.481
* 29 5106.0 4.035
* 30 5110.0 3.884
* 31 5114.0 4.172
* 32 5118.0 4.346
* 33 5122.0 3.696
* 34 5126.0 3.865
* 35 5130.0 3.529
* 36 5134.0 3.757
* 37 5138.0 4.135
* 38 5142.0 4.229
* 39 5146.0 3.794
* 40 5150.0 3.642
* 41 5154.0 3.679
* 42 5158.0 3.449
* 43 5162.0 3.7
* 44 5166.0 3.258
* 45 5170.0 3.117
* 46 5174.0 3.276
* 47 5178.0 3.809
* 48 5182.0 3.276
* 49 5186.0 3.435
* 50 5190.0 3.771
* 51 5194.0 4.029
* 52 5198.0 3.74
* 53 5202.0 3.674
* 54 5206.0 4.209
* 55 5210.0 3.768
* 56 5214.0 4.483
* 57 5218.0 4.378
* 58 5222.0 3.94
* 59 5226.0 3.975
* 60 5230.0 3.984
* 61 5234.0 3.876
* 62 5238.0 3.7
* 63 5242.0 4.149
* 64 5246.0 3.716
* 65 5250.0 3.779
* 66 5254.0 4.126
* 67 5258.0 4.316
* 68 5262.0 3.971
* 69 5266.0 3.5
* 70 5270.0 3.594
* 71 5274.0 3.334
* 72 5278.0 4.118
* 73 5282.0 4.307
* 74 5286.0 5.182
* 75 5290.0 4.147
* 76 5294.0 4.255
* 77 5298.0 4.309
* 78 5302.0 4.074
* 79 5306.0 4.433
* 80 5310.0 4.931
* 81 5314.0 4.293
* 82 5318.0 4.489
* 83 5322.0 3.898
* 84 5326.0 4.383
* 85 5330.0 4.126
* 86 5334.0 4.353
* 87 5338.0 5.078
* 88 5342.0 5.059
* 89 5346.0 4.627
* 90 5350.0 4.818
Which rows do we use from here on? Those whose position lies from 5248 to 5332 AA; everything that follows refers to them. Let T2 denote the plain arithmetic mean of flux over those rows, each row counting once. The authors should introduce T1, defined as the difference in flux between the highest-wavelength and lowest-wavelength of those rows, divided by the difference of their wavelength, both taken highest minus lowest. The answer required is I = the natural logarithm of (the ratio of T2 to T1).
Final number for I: 6.87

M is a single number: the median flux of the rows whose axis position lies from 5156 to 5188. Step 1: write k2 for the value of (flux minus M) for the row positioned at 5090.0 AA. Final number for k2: 0.5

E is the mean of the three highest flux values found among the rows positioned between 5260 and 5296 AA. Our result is 4.58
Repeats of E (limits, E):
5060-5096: 4.31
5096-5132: 4.33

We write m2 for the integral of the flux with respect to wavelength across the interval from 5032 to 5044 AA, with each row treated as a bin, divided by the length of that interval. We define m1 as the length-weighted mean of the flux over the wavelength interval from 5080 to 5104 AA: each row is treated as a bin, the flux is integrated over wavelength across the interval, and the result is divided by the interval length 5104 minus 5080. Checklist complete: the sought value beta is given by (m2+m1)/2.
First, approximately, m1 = 3.90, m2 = 3.62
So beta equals 3.76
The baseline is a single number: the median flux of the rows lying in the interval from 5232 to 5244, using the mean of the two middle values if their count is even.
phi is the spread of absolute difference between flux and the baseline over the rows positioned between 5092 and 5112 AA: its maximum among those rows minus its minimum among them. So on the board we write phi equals 0.58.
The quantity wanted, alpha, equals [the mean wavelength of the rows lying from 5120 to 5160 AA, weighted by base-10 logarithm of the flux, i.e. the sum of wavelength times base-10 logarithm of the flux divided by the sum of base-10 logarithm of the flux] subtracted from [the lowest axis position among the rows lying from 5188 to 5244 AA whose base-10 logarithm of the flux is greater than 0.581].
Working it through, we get 54.1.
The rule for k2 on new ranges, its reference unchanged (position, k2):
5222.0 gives 0.6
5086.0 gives 0.5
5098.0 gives 1.1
